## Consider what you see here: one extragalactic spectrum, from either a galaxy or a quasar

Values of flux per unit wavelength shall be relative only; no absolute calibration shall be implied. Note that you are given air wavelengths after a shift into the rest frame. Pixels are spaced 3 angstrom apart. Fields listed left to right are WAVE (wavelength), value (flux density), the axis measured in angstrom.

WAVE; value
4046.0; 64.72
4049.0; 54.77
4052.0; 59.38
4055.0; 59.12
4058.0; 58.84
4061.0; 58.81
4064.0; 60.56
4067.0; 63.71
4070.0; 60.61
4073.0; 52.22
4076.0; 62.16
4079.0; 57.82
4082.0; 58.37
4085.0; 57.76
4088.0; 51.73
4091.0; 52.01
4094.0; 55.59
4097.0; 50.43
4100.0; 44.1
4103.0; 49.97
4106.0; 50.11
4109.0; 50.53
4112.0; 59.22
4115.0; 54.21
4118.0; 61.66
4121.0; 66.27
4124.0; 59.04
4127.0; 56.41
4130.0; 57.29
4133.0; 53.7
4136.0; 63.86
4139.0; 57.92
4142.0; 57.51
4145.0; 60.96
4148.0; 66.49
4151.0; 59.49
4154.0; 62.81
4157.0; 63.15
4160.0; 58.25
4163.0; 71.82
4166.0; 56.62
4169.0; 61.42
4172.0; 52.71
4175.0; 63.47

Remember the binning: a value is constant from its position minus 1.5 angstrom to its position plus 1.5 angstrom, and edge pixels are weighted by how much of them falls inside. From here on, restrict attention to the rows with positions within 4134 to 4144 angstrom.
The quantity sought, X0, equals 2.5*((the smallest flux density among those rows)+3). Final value 151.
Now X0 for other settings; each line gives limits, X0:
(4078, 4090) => 137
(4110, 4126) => 143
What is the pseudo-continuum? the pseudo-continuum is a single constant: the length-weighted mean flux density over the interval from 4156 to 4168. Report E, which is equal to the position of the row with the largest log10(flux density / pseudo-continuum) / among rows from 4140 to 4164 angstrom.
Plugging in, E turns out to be 4163.0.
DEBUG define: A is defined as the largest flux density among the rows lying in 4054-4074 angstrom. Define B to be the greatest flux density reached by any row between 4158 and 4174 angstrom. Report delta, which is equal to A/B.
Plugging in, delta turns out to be 0.89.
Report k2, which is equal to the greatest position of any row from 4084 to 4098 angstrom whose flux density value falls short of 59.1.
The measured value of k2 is 4097.0 angstrom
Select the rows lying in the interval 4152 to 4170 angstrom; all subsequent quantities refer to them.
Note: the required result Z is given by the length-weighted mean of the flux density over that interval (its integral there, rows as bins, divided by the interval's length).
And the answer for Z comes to 62.3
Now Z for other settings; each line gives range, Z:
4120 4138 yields 59.2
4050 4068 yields 59.8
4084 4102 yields 51.7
